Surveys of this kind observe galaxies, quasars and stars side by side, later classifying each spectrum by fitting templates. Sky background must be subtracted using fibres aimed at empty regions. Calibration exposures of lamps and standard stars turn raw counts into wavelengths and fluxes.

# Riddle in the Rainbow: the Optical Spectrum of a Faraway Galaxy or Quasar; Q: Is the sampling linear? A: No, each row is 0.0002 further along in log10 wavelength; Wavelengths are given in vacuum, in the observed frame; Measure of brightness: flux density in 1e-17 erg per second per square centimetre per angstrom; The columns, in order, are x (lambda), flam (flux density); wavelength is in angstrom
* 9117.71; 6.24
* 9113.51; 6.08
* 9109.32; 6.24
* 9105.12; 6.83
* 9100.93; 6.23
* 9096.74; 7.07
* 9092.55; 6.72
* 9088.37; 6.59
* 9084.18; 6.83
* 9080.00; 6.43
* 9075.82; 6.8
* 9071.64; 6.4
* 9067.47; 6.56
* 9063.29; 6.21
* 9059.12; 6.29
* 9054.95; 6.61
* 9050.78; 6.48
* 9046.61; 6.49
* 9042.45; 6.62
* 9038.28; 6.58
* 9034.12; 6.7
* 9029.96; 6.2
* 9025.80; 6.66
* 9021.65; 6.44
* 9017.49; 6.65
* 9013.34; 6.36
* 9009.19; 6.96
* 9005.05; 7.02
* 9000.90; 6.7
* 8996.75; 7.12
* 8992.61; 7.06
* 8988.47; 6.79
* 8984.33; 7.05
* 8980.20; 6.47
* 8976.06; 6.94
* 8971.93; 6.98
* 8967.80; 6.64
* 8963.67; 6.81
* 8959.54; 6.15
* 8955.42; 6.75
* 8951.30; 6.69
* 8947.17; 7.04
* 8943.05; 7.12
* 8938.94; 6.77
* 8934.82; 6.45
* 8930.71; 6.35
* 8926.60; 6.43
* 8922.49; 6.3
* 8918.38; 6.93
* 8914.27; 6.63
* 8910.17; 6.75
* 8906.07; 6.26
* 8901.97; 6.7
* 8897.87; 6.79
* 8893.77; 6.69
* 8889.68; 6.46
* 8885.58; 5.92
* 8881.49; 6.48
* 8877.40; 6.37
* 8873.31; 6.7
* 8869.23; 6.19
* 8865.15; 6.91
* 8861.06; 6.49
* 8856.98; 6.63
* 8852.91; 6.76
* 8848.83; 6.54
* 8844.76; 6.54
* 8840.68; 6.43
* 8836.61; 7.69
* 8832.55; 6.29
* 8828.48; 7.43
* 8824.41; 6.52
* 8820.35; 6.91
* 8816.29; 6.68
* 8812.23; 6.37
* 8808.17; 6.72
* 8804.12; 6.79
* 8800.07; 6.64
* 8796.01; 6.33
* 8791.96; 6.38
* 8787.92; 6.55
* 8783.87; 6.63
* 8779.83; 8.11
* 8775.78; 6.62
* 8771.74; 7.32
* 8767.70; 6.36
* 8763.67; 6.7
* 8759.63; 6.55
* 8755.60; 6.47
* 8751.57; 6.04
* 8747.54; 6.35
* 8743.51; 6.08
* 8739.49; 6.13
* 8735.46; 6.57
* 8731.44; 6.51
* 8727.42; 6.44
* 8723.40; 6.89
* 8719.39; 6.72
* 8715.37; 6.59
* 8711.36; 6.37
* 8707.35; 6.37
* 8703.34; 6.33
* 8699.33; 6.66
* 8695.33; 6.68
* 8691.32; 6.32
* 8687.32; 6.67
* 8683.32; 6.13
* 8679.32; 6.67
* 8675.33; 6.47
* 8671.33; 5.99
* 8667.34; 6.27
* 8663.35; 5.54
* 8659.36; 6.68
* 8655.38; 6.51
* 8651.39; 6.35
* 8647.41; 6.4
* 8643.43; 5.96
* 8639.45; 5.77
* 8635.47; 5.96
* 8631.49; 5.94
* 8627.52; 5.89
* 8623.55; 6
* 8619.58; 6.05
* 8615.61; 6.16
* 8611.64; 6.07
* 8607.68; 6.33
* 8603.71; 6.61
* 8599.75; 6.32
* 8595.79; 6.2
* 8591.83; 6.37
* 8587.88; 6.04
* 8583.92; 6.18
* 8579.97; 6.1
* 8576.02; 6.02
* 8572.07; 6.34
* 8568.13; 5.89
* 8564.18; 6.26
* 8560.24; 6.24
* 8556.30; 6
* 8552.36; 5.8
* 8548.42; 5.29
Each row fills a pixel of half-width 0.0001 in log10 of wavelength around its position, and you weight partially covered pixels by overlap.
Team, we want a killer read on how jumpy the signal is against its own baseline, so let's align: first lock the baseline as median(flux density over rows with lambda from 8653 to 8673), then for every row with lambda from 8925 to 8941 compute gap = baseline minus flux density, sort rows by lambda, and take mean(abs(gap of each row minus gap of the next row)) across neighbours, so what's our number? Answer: 0.17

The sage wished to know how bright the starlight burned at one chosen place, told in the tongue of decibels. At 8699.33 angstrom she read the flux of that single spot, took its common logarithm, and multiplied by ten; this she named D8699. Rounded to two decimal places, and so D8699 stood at 8.23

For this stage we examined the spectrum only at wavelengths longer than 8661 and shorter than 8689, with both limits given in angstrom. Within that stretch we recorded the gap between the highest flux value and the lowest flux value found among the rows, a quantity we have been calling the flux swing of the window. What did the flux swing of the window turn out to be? 1.13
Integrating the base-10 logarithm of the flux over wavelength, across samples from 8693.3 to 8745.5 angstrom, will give 42.4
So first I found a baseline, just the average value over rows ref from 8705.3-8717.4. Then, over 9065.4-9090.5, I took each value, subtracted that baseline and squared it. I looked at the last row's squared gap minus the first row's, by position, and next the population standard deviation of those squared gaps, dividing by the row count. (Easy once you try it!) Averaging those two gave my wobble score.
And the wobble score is 0.035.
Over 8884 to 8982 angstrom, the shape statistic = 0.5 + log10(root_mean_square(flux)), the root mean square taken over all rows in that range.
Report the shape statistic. 1.32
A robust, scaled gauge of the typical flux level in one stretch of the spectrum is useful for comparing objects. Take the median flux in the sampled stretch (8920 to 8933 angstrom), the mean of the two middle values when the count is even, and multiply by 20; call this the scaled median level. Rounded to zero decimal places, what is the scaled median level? 127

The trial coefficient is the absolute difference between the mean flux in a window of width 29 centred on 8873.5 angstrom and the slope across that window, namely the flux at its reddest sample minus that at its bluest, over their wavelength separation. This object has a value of 6.46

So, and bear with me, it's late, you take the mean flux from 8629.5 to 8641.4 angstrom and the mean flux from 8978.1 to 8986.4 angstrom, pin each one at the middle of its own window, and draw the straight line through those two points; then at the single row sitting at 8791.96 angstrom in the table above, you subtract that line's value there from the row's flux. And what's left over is 0.1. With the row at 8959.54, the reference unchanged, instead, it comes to -0.6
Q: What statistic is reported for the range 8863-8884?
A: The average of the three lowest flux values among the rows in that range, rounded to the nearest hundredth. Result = 6.35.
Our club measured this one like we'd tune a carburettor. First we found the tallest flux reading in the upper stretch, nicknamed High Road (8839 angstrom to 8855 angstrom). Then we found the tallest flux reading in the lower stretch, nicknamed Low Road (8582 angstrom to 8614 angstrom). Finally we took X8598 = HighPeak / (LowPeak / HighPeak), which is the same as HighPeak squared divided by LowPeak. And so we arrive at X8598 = 6.91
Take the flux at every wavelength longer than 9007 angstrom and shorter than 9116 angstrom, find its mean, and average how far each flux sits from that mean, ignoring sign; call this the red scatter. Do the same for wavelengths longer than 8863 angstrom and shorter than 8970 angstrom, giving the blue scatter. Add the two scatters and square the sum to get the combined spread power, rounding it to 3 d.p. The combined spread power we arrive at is 0.194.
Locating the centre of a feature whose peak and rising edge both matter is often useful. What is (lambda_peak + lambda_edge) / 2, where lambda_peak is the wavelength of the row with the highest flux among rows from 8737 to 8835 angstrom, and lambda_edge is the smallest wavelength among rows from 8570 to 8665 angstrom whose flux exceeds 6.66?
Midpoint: 8719.6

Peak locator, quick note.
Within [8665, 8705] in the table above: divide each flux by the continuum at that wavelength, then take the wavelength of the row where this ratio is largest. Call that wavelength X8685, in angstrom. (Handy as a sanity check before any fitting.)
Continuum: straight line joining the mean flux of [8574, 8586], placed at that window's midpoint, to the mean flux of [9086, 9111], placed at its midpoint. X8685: 8679.32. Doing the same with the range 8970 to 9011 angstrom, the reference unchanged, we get 8996.75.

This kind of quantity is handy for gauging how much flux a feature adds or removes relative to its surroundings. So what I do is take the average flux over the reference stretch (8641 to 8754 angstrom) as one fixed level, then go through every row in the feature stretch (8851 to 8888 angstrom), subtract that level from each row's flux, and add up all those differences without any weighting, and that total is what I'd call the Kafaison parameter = 1.0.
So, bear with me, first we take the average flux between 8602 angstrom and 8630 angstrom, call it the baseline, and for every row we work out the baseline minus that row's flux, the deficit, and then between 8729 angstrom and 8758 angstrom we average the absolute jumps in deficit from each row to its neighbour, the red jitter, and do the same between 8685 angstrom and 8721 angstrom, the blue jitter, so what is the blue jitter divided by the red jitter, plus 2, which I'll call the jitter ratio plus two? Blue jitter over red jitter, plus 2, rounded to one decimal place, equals 2.7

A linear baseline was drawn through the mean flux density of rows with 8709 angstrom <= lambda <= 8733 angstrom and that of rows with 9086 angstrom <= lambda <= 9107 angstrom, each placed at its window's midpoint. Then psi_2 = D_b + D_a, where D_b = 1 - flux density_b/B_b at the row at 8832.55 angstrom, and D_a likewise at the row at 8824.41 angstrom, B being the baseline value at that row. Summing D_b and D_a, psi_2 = 0.064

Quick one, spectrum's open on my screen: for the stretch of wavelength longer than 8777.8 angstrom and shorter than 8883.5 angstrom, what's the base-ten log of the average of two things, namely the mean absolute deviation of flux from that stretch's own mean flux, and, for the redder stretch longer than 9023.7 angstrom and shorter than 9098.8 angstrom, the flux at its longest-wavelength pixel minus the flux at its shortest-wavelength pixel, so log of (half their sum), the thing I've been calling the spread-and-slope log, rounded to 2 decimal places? -0.46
